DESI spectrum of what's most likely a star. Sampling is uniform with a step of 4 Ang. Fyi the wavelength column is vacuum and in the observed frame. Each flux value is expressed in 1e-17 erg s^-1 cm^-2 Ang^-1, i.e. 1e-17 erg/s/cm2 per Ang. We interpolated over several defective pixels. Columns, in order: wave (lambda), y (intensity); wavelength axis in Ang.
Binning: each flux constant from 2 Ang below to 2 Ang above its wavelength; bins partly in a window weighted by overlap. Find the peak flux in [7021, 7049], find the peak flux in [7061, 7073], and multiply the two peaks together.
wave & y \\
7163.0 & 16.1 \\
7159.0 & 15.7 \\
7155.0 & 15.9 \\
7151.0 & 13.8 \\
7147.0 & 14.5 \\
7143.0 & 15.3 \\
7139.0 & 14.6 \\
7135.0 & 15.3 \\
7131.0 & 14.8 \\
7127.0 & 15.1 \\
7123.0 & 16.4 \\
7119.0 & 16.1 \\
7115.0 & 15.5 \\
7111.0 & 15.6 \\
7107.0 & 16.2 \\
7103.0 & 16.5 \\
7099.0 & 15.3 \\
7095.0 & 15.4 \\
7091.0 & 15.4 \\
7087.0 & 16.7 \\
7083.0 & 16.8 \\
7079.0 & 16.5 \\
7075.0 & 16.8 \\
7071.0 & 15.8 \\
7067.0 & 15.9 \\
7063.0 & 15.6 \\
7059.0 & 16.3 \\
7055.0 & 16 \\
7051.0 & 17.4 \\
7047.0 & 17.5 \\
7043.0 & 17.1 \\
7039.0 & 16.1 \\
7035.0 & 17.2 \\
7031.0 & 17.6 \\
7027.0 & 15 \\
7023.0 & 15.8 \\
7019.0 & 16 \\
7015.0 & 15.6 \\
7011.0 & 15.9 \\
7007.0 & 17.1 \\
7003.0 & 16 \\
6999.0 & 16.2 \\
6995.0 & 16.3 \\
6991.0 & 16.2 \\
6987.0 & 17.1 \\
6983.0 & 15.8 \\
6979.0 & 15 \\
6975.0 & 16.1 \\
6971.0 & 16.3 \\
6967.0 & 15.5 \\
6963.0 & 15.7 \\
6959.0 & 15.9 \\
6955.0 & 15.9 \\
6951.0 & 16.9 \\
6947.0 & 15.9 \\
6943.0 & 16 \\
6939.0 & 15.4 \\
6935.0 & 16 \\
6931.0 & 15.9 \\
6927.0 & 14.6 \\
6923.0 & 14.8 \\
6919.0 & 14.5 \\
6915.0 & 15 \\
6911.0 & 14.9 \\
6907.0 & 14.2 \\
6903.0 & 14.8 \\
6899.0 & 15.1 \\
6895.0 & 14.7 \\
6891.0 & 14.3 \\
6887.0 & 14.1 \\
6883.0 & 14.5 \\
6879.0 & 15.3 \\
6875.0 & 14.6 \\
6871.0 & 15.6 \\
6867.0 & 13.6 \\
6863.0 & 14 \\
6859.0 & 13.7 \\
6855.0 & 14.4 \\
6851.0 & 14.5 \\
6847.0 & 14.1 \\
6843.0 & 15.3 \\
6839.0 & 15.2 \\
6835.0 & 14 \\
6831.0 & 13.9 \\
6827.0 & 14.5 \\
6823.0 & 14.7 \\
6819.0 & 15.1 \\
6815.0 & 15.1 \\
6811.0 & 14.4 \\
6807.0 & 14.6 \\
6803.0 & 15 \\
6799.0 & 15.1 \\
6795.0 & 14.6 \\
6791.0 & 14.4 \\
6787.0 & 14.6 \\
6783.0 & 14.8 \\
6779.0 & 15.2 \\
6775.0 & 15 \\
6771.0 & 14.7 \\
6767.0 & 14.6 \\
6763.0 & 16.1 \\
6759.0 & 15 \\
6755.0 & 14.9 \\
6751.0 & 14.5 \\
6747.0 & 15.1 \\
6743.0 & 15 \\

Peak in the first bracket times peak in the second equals 280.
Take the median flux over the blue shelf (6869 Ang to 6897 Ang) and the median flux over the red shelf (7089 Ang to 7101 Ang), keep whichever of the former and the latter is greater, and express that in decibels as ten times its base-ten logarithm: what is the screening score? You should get 11.88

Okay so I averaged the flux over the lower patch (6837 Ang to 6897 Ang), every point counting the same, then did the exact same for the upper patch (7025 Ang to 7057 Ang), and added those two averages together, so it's 31.3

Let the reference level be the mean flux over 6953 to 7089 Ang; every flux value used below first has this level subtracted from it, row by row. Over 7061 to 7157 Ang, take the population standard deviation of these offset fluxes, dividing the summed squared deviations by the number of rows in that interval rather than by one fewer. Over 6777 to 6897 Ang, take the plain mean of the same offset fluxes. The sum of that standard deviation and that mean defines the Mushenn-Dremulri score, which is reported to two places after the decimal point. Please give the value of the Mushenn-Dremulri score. -0.90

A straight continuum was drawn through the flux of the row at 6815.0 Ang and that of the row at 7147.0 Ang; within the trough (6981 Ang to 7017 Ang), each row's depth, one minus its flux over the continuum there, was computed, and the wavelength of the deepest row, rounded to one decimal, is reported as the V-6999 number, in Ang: 7015.0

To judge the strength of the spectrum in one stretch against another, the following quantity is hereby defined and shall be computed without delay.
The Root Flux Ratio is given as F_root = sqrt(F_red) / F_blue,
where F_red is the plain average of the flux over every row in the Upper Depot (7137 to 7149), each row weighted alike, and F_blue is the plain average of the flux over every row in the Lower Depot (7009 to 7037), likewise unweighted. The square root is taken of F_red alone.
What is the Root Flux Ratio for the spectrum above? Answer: 0.238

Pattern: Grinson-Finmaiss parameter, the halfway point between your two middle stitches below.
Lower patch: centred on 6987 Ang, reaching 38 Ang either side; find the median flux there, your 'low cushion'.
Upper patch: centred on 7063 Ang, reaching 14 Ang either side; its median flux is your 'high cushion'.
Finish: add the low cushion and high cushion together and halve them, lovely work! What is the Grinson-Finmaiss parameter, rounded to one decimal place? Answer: 16.0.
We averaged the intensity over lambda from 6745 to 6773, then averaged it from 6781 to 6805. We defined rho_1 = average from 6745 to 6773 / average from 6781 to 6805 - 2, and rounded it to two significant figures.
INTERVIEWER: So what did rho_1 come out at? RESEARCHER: -0.98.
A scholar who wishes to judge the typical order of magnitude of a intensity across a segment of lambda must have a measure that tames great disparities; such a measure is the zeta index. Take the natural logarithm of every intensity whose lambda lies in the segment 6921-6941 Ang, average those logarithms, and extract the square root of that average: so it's 1.65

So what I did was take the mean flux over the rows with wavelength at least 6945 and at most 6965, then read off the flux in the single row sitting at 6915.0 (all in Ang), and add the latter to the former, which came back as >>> 31.1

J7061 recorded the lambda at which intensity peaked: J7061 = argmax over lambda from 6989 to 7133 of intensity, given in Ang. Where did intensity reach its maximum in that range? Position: 7031.0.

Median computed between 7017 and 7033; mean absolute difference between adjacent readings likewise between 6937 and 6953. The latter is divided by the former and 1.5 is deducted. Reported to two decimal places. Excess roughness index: -1.46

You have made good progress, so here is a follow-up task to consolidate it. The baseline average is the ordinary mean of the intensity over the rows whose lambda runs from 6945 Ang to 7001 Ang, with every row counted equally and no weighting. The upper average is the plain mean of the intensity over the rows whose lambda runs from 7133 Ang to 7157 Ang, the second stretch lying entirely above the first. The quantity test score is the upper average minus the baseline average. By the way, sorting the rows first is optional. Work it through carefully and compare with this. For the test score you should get -1.2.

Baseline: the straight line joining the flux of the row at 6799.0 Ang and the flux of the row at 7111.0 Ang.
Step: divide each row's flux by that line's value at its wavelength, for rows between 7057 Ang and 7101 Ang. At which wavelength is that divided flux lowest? 7099.0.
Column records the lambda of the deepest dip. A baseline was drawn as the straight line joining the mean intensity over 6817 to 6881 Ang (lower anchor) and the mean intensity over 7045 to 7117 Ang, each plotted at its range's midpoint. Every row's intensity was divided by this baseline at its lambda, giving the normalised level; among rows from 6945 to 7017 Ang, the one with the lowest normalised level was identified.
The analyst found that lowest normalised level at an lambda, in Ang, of 6979.0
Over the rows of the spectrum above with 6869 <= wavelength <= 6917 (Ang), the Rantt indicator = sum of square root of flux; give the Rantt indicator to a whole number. 46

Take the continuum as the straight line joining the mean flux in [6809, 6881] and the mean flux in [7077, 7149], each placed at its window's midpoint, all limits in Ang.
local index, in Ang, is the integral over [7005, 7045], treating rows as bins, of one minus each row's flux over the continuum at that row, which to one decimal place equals -2.7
